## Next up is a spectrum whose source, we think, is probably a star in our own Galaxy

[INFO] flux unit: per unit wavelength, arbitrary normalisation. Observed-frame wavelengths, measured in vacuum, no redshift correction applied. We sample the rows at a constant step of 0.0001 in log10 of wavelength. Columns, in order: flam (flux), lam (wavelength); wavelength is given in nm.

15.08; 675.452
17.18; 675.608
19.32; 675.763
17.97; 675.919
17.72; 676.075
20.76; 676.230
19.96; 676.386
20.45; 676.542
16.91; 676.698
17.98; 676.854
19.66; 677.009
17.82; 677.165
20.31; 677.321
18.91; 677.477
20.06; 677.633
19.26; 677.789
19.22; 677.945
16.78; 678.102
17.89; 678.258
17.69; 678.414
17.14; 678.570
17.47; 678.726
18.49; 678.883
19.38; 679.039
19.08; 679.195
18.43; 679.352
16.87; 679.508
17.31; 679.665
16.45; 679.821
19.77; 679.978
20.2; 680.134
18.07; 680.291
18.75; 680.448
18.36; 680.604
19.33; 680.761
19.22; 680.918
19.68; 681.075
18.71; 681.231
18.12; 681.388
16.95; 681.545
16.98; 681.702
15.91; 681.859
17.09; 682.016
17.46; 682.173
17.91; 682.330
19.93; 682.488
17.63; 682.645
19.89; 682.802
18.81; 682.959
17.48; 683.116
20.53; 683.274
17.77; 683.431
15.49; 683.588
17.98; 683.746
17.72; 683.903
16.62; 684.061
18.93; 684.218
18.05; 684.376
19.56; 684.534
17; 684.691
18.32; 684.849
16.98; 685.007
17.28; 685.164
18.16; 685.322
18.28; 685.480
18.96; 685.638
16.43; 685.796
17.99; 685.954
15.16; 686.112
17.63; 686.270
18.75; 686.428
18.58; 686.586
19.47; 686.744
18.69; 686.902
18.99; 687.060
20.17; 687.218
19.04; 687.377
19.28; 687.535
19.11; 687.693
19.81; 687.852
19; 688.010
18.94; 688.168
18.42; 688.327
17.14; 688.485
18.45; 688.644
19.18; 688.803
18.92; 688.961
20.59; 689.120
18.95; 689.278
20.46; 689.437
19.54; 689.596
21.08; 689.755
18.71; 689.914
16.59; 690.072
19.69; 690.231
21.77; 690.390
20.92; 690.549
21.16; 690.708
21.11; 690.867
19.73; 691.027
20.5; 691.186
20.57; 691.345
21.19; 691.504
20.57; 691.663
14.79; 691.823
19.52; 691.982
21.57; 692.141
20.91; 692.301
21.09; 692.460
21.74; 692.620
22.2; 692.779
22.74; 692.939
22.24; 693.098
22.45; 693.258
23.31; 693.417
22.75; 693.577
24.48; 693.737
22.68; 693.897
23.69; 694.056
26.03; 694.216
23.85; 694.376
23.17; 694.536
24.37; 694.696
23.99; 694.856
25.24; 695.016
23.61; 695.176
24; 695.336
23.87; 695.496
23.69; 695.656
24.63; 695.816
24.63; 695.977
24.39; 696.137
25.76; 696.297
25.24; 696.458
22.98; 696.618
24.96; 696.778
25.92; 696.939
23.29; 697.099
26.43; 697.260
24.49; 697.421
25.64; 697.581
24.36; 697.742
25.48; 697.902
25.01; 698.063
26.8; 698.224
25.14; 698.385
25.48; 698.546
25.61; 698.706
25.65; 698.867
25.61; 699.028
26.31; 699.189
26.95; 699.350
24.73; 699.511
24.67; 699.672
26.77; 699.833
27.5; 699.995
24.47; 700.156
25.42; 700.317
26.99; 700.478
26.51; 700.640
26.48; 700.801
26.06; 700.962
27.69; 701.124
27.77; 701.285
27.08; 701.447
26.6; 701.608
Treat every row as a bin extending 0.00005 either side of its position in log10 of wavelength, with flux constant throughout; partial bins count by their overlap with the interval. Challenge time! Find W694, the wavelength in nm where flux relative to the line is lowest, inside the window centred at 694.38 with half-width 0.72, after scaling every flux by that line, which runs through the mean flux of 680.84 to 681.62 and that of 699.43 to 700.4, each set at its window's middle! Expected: 693.897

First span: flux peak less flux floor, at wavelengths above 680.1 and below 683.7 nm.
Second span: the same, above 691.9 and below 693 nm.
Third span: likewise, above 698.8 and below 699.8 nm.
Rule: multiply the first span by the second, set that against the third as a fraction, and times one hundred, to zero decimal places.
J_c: 712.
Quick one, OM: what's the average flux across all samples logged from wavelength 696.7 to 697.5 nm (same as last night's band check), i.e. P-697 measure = 25.0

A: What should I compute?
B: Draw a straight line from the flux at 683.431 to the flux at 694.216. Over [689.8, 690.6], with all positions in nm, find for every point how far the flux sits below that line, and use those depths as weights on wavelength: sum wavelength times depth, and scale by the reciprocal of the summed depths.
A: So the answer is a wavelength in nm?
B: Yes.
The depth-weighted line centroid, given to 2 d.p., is 690.15 nm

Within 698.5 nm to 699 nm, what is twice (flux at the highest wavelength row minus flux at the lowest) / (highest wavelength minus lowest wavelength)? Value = 1.1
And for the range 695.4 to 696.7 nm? -1.6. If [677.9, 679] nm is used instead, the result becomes -1.6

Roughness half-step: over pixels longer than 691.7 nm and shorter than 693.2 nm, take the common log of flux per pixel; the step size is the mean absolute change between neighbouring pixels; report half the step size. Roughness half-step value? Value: 0.014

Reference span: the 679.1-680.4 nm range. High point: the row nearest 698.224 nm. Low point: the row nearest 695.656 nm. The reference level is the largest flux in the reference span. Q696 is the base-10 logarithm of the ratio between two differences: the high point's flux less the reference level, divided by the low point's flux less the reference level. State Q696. 0.28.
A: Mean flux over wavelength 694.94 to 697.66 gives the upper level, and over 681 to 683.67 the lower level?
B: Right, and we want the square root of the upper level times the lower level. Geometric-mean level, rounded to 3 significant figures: 21.1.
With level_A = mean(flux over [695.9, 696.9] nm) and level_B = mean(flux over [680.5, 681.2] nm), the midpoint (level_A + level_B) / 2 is 21.9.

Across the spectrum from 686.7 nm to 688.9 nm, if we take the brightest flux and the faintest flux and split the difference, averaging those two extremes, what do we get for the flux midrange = 18.7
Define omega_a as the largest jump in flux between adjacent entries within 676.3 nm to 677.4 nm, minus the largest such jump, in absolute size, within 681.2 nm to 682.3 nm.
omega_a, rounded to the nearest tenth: 2.4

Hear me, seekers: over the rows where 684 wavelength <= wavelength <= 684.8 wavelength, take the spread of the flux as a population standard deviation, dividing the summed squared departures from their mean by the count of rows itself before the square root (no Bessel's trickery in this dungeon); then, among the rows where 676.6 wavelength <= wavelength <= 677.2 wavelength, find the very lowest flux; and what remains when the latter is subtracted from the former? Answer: -16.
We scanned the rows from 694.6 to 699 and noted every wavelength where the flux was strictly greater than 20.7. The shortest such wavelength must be 694.696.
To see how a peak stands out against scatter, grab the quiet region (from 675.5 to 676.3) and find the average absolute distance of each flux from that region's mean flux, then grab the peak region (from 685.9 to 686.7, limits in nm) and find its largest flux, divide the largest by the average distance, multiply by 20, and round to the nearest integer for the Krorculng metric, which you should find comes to 323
